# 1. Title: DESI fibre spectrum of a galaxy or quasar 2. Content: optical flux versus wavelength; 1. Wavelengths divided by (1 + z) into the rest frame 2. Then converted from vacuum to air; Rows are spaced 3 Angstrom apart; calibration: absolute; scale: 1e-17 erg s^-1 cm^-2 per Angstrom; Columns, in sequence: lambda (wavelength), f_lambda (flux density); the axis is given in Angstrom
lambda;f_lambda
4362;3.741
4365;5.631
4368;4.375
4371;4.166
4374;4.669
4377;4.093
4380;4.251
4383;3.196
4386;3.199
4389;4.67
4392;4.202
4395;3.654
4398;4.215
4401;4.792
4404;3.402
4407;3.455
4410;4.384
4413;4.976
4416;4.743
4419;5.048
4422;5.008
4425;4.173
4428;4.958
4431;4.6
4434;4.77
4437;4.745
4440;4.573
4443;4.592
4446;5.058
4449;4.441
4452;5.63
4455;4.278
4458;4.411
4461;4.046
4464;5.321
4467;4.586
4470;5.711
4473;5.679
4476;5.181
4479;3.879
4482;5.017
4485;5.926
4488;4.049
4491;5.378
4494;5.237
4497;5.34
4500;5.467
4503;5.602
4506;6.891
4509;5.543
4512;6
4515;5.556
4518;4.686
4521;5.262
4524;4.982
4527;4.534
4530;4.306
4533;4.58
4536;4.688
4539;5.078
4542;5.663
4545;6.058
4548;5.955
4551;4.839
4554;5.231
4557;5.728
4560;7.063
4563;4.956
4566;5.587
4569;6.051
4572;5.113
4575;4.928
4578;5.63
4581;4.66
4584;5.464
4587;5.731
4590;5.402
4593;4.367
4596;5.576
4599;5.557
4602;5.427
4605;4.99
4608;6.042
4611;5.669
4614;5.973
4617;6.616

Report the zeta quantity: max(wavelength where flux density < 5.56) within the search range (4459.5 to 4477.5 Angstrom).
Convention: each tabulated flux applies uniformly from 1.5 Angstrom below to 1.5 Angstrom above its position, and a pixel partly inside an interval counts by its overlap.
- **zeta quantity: 4476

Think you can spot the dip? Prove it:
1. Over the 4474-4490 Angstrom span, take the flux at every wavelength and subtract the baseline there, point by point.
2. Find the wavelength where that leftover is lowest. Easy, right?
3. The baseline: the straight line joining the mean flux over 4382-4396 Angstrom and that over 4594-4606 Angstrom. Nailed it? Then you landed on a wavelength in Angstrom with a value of 4479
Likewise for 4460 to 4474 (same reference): 4461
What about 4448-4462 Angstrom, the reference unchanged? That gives 4461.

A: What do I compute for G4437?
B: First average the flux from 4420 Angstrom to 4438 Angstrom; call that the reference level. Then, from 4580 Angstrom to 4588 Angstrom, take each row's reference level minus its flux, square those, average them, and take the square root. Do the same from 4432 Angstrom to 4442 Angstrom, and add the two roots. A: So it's 0.82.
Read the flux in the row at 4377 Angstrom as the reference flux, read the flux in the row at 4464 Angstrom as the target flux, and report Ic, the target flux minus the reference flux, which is 1.2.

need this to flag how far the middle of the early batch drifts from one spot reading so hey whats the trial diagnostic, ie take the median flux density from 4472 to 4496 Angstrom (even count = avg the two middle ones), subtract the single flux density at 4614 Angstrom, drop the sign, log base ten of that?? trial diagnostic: -0.12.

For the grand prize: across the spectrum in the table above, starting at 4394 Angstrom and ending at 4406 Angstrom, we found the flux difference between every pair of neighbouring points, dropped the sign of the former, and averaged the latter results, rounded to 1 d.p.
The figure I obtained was 0.8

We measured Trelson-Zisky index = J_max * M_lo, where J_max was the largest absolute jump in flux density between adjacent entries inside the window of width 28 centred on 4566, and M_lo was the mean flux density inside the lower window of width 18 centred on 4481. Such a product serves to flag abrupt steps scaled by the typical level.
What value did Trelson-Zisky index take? 10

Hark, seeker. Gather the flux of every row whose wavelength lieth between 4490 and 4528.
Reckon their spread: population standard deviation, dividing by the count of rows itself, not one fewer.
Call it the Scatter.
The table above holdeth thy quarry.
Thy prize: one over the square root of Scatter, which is 1.33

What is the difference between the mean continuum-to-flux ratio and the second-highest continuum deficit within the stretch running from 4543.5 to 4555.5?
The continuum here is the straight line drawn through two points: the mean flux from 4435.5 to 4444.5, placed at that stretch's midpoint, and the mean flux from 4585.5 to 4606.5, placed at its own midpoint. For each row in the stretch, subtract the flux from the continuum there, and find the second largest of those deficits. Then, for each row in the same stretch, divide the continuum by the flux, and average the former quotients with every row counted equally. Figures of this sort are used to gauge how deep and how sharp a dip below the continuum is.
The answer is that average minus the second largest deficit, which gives 1.0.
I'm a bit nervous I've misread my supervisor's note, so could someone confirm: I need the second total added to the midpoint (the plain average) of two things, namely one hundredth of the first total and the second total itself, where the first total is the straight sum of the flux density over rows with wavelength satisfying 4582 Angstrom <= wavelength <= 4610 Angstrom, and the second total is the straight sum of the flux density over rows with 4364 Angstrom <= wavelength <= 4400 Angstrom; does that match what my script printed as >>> 76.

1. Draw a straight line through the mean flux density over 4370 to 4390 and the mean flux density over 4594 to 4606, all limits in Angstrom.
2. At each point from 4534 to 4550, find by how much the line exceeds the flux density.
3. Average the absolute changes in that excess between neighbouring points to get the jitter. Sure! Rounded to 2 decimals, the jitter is 0.36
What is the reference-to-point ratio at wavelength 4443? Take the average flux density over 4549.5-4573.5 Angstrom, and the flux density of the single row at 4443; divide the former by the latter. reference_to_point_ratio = 1.21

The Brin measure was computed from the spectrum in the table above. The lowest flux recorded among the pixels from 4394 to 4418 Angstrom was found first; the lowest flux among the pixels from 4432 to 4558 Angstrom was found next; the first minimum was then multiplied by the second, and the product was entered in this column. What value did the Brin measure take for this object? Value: 13.2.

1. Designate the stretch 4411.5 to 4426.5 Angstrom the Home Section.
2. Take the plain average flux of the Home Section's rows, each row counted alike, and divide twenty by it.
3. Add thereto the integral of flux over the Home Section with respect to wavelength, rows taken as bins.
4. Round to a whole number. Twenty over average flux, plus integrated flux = 76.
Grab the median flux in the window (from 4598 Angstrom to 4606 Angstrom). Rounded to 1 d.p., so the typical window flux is 5.4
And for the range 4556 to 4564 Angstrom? 5.7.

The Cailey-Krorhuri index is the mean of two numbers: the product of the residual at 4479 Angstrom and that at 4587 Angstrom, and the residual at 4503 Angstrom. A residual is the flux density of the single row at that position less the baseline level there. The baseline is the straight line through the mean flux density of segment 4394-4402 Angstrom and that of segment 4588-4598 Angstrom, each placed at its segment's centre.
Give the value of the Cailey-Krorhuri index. 0.22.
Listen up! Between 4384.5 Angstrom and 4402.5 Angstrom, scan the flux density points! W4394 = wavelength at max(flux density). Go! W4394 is 4401 Angstrom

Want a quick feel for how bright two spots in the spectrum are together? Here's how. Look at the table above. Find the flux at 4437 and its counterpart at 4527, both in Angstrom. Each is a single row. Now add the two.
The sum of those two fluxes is 9.3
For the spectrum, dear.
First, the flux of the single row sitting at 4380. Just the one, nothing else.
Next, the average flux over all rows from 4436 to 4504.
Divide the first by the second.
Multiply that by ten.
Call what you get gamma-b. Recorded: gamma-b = 8.57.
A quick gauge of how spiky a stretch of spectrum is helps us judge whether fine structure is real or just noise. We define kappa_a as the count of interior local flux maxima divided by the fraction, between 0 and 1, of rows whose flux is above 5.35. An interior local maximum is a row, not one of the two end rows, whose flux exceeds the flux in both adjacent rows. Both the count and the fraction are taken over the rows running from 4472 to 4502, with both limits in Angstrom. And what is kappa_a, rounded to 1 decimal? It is 5.0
